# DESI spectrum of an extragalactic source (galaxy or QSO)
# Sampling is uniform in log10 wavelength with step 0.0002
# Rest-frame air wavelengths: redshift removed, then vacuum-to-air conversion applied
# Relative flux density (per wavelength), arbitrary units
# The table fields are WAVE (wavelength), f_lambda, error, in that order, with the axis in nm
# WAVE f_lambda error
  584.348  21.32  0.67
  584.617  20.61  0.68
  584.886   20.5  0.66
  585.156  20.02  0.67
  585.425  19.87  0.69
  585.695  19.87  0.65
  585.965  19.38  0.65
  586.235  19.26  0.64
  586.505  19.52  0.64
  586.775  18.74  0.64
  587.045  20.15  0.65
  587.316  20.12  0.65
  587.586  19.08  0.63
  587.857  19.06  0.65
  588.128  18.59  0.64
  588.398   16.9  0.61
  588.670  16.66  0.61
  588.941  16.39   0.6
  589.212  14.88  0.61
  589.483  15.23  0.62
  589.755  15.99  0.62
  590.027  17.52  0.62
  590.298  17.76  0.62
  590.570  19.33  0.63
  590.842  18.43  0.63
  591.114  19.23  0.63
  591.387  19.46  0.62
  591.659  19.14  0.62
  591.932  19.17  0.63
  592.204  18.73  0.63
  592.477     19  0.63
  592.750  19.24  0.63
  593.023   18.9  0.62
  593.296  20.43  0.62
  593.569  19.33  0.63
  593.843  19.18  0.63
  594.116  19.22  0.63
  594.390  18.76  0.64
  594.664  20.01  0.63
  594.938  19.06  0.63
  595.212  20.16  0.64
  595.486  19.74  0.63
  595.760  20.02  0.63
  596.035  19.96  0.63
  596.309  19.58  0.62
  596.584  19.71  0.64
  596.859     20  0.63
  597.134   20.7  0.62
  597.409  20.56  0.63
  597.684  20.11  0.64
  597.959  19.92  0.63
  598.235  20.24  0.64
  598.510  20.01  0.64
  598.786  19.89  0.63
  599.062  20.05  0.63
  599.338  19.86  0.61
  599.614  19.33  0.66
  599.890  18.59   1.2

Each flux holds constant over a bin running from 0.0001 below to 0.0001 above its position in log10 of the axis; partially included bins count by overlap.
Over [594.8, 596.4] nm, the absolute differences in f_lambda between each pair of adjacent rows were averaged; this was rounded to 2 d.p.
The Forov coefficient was 0.45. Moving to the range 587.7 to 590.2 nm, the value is 0.85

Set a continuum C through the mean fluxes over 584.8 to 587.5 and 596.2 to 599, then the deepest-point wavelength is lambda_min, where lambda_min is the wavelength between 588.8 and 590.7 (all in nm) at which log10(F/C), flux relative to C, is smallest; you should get 589.212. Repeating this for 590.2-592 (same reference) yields 590.298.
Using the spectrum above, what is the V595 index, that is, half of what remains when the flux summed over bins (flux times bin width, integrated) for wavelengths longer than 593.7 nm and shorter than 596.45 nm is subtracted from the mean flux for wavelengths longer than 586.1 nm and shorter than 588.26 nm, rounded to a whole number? -17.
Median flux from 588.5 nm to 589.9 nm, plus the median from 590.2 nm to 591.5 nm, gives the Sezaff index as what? 35.2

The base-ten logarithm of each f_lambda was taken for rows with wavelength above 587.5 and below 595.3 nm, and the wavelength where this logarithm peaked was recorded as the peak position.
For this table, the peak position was 593.296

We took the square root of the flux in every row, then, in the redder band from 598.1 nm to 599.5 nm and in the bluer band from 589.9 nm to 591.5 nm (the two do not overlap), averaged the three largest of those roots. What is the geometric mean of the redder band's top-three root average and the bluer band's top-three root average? 4.44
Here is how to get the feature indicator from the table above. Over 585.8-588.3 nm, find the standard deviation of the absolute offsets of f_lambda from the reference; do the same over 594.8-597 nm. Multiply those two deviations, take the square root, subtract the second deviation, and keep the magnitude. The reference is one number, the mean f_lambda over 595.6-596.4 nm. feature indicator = 0.06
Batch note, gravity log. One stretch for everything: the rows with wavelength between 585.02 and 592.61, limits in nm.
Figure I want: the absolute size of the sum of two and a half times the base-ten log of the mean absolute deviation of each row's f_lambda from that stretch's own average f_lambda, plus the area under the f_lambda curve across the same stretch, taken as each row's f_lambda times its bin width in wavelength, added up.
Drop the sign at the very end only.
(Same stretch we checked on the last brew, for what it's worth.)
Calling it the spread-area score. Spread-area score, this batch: 140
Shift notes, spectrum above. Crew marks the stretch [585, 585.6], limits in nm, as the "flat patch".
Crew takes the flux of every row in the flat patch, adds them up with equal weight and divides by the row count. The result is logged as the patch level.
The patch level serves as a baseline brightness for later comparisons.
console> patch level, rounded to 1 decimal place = 19.9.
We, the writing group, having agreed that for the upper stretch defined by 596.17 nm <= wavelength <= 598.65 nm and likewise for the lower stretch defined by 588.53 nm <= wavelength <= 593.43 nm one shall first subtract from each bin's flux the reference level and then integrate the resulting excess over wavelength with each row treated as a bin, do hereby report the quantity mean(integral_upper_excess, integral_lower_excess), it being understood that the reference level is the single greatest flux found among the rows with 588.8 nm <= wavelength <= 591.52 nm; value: -2.6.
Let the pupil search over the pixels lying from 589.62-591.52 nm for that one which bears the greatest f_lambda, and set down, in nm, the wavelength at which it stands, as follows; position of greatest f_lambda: 591.387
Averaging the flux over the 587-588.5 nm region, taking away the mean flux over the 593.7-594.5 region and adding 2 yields 1.9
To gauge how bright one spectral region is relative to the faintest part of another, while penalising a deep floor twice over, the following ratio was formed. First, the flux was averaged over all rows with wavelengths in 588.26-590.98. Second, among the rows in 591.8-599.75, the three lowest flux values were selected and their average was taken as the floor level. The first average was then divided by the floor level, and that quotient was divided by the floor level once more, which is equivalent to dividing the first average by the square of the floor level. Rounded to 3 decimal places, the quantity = 0.048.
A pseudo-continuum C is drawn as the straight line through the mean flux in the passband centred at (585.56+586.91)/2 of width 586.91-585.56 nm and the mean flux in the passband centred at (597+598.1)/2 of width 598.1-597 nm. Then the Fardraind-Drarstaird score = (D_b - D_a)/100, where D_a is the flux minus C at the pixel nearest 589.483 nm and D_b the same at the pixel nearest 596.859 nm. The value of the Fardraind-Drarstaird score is 0.041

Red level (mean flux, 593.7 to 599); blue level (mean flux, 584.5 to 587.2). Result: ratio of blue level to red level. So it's 1.00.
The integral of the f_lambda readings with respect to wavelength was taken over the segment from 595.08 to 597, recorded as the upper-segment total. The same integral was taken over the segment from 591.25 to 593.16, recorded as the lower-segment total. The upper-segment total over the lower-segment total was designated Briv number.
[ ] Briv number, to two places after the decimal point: 1.05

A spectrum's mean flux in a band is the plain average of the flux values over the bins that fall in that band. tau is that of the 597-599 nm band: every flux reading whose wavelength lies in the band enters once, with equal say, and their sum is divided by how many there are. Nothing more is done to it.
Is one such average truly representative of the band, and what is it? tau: 20.2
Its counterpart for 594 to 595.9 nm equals 19.6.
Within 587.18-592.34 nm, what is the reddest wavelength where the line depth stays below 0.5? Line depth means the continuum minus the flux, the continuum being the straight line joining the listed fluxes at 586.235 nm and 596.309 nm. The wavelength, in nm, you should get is 591.932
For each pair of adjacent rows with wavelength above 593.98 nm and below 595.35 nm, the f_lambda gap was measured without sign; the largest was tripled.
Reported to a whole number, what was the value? 4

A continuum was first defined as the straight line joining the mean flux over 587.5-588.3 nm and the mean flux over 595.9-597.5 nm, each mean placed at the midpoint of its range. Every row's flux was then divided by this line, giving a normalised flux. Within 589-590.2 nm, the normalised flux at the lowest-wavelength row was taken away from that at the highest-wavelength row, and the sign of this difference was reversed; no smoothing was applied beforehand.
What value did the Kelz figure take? -0.13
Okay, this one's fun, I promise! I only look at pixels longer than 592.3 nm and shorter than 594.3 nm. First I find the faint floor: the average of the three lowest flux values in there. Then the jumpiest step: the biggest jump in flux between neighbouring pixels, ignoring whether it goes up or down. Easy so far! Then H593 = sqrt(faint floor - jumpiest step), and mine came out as 4.18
